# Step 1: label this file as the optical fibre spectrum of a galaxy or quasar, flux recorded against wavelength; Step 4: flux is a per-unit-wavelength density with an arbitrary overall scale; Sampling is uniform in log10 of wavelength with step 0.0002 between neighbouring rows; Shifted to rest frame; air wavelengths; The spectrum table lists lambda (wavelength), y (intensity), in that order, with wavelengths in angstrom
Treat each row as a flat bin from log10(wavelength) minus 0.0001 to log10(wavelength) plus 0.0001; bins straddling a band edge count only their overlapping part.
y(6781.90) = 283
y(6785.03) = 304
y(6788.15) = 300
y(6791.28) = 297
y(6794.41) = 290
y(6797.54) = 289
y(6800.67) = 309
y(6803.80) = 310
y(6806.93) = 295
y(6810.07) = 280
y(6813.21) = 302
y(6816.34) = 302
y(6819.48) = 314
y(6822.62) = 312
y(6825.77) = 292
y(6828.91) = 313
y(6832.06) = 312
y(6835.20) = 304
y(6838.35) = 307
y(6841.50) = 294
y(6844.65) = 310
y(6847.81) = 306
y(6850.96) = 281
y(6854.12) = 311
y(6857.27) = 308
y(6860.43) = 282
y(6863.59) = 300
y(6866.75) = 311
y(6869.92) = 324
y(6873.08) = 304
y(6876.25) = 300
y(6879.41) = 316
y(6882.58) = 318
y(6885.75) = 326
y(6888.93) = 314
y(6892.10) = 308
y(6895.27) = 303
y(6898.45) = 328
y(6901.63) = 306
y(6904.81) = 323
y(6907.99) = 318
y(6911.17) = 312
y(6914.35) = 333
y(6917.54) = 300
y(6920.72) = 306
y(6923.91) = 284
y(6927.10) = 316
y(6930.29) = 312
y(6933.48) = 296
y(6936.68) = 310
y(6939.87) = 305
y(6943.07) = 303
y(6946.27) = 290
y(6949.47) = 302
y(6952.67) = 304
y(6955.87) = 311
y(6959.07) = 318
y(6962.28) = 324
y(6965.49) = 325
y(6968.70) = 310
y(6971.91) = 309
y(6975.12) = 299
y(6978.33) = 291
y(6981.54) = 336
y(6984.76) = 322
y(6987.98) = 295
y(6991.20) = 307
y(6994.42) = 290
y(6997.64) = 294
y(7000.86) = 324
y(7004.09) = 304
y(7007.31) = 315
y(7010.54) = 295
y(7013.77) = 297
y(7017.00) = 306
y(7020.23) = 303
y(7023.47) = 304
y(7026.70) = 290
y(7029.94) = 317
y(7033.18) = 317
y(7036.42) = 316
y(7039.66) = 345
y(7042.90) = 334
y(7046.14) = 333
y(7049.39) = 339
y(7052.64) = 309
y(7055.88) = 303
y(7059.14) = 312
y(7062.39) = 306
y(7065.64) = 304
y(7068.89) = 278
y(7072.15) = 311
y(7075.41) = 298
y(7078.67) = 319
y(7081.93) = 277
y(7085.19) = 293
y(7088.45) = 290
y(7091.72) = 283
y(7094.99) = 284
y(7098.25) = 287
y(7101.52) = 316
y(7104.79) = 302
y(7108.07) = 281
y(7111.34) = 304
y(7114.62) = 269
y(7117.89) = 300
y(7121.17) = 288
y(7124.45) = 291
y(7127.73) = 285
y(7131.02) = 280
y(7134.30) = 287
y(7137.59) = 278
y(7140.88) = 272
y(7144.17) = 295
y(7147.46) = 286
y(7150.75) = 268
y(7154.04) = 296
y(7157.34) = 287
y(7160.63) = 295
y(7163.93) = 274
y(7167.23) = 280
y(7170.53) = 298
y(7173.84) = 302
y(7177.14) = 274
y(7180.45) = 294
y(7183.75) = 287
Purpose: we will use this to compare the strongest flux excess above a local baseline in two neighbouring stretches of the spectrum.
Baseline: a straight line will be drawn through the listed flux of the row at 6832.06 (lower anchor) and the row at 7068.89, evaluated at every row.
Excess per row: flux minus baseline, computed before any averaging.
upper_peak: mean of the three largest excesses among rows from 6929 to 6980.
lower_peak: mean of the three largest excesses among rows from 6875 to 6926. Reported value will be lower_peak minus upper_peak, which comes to -2.3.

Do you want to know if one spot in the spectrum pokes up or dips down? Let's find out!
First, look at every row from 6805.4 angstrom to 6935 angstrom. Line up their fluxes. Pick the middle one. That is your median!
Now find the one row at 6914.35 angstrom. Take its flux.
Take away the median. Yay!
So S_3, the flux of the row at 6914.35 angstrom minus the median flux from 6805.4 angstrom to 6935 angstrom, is 25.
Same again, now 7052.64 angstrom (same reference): 1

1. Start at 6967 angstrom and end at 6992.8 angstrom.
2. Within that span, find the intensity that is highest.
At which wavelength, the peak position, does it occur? 6981.54 angstrom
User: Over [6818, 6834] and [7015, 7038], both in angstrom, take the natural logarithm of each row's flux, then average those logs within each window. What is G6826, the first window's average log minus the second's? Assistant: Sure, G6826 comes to 0.00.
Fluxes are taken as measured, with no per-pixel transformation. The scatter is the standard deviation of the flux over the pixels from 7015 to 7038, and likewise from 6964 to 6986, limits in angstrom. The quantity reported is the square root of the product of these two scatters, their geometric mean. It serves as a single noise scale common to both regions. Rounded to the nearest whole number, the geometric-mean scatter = 12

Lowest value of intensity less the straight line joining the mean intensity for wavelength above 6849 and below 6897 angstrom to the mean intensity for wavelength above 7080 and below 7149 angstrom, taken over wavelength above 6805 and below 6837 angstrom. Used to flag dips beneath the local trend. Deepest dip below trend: -32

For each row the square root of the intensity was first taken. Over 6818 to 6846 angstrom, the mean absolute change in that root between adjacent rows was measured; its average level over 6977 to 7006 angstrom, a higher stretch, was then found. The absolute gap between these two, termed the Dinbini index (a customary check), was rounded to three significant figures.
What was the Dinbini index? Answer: 17.2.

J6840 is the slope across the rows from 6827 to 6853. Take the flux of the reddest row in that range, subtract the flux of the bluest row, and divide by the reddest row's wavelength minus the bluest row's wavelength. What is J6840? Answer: -1.5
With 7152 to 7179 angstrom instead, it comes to -1.0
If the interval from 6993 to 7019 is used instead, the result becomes 0.7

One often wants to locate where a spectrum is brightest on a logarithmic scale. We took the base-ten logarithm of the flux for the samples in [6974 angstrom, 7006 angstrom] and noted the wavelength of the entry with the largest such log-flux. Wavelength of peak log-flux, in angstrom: 6981.54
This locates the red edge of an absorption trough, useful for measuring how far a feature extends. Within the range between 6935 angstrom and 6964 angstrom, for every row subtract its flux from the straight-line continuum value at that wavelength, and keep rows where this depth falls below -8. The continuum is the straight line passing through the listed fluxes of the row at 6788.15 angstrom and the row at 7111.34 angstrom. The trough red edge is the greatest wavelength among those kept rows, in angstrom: 6962.28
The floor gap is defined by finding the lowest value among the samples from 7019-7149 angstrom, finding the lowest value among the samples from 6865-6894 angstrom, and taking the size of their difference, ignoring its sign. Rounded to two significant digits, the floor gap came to 31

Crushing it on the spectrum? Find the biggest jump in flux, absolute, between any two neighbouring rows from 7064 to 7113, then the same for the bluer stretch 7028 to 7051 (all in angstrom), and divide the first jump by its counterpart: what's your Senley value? 1.45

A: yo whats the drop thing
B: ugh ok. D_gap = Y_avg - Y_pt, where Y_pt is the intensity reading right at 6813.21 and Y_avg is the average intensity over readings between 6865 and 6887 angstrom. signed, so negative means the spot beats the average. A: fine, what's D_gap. 12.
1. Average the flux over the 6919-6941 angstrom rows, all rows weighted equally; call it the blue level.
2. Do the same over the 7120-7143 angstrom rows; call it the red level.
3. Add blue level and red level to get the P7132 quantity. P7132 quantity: 587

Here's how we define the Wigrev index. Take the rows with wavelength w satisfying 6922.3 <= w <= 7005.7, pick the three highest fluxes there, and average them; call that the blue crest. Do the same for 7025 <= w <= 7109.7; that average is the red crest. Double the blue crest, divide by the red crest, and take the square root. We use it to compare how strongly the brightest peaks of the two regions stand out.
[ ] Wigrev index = 1.391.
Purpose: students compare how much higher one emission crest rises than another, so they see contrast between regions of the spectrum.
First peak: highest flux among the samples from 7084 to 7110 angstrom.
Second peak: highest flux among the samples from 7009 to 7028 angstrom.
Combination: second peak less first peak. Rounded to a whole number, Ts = -10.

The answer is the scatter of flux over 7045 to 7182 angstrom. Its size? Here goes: 16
